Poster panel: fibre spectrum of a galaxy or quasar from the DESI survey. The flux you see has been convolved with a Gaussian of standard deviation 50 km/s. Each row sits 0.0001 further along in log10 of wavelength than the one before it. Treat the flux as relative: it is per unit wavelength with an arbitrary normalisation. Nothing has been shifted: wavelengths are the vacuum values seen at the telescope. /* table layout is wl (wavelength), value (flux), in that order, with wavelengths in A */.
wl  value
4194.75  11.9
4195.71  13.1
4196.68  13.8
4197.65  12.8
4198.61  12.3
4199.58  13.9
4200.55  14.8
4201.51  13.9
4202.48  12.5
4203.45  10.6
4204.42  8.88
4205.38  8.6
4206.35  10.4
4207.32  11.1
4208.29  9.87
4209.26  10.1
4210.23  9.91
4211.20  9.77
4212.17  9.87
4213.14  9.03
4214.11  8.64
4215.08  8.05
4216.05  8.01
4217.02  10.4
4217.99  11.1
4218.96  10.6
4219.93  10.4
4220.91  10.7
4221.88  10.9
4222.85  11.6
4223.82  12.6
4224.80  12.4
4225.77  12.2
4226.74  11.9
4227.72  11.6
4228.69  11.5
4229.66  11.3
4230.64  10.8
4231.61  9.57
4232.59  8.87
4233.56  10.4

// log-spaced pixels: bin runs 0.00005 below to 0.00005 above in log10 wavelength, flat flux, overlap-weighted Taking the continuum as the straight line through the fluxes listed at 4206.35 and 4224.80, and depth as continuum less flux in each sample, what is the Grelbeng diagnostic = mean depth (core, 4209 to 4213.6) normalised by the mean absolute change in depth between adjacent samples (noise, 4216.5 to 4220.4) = 2.4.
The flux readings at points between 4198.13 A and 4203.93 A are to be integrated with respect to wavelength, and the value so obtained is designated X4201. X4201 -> 75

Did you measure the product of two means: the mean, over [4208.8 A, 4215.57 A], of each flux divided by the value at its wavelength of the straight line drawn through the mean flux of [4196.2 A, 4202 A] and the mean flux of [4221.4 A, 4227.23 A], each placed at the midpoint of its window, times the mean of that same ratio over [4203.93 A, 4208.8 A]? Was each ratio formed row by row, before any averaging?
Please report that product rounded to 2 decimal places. 0.55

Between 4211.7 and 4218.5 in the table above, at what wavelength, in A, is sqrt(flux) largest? 4217.99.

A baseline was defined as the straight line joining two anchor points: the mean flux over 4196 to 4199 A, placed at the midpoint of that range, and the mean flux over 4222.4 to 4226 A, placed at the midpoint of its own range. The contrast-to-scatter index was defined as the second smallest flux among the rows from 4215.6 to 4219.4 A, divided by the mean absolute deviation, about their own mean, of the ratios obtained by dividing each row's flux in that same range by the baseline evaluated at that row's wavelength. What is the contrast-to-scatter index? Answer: 126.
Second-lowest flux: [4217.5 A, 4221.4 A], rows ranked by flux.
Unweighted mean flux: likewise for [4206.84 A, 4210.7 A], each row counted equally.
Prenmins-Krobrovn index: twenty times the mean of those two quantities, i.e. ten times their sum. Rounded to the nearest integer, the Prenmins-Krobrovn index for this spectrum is 208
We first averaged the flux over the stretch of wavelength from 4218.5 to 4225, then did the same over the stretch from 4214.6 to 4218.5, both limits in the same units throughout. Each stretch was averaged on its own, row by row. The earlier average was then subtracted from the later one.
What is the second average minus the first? -2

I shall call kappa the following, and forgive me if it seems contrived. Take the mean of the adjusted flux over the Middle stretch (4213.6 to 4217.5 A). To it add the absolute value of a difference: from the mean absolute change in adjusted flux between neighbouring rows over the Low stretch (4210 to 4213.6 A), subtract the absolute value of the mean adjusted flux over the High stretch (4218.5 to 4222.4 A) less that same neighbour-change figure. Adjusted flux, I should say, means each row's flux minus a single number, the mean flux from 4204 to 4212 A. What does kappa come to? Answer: -1.0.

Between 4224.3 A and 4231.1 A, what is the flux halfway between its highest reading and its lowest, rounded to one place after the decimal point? 11.6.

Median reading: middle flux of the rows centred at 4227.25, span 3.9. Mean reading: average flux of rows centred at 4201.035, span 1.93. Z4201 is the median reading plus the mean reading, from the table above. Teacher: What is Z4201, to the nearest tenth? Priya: 26.1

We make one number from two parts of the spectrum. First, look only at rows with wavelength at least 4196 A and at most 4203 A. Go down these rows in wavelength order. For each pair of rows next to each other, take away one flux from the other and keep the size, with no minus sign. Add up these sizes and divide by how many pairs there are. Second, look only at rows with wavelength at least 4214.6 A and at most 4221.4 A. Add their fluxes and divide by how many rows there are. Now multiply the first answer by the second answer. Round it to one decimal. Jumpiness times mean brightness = 10.4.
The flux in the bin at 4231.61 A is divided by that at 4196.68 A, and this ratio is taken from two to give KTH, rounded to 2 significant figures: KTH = 1.3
